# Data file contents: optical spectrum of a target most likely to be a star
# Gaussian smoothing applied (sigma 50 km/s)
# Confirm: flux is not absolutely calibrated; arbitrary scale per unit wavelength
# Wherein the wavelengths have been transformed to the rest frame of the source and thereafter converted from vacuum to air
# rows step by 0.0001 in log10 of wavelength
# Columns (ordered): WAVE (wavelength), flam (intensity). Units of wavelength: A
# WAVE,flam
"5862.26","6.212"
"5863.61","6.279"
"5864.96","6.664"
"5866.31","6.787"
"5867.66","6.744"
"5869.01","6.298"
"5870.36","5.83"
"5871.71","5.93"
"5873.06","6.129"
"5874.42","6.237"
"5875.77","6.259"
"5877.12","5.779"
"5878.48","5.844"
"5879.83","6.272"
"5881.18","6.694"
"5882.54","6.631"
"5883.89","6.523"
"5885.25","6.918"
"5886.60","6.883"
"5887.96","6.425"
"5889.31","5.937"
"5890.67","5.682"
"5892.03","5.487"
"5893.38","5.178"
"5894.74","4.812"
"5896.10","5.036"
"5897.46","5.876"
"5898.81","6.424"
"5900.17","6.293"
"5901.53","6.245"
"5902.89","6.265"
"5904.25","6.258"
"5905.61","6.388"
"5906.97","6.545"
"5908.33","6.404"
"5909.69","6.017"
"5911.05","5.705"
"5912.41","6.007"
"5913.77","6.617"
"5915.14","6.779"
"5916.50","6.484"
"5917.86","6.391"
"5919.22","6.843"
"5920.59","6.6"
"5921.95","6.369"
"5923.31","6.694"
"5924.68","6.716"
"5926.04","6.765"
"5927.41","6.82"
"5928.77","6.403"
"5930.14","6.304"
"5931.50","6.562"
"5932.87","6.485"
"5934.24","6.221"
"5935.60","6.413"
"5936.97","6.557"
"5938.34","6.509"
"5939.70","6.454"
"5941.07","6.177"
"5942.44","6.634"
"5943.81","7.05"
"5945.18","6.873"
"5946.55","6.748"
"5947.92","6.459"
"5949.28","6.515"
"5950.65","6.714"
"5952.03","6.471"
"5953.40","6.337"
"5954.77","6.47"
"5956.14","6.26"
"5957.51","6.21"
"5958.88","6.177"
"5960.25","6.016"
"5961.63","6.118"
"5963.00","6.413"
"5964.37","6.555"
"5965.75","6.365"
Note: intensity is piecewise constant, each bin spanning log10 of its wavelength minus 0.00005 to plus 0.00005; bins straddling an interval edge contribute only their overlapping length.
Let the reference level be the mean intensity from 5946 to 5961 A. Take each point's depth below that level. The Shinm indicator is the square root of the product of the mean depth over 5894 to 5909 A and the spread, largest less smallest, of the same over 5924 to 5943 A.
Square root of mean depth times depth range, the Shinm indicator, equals 0.47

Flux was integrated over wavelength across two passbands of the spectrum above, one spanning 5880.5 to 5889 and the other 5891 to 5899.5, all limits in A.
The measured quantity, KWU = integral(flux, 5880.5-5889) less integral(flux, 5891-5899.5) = 10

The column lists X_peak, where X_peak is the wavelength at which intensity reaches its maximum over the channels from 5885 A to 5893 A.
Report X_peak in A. 5885.25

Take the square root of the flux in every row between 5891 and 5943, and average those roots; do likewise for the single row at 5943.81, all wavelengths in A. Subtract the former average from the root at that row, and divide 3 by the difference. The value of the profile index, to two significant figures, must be 20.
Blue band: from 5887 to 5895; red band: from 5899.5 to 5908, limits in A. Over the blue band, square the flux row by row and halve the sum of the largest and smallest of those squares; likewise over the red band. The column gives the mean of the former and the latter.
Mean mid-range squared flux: 36.6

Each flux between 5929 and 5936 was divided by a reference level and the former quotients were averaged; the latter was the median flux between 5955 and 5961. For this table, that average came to 1.03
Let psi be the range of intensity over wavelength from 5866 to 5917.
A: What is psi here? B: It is 2.1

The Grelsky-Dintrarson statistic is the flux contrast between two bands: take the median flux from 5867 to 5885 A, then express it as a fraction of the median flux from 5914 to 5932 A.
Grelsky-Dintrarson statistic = 0.95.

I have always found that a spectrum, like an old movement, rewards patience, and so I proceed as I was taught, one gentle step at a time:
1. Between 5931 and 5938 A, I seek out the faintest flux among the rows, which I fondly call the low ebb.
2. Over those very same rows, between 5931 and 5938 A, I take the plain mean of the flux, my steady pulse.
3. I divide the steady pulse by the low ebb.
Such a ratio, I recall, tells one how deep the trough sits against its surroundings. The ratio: 1.04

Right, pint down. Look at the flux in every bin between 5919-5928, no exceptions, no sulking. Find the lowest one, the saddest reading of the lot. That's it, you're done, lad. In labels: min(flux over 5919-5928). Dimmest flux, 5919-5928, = 6.369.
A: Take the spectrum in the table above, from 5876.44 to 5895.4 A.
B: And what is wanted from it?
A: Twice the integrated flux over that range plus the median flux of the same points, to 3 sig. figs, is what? 237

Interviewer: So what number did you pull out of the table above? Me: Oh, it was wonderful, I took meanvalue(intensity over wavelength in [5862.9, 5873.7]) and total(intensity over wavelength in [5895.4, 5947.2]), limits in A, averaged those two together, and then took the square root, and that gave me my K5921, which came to 11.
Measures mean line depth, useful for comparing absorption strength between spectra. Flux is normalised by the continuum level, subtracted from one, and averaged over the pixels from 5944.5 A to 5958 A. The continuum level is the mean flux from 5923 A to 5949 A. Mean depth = 0.01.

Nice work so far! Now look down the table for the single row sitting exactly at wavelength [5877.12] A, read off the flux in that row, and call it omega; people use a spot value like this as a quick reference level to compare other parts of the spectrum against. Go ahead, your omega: 5.779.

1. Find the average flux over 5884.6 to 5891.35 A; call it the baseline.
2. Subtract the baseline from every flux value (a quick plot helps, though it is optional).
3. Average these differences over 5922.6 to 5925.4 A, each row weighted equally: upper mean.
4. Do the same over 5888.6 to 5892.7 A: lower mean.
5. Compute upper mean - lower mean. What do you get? 1.0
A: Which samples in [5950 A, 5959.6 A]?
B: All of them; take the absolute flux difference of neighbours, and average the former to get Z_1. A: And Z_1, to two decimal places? 0.13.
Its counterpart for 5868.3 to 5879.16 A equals 0.21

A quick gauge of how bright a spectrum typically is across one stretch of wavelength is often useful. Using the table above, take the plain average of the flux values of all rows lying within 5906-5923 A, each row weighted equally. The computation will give 6.40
